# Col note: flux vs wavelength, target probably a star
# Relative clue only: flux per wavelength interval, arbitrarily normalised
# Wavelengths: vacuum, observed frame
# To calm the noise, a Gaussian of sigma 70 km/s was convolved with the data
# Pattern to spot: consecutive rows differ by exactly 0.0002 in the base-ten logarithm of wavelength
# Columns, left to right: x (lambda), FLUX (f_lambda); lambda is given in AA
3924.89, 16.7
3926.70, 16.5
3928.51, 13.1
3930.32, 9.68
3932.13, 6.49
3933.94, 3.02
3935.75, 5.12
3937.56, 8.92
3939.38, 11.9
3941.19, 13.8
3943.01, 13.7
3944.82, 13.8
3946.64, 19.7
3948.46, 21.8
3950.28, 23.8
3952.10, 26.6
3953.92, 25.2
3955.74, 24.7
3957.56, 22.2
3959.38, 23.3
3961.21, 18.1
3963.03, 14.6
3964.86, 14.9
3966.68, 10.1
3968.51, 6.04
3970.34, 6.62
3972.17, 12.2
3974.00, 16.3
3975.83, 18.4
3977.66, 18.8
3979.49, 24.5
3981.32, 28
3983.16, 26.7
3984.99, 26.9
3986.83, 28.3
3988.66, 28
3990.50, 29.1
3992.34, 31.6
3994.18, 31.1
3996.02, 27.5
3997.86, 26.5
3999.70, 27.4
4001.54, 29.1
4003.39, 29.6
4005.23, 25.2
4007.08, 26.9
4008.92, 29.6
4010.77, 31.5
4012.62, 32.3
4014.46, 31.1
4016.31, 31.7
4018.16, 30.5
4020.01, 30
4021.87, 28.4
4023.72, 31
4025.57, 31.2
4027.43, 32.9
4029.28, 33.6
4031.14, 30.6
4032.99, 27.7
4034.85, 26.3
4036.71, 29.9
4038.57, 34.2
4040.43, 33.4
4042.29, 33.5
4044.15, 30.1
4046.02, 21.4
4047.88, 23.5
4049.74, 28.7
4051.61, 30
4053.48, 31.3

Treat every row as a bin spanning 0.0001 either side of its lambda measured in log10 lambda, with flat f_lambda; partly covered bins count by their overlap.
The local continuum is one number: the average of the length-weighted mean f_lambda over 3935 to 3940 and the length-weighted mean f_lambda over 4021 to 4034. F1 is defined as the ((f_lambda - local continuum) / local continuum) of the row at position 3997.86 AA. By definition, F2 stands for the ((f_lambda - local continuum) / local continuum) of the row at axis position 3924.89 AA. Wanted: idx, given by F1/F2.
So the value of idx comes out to -2.3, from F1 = 0.3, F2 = -0.15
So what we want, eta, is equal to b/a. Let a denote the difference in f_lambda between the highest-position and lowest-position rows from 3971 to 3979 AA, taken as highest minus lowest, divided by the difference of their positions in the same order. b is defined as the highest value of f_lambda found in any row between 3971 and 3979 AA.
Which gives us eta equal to 16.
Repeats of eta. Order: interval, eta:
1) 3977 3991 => 36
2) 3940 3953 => 23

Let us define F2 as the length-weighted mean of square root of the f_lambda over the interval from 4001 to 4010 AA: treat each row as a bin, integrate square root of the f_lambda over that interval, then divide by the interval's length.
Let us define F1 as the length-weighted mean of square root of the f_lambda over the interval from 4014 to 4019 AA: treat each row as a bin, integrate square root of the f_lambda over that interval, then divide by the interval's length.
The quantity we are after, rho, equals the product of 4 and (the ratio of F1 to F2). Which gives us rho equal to 4.21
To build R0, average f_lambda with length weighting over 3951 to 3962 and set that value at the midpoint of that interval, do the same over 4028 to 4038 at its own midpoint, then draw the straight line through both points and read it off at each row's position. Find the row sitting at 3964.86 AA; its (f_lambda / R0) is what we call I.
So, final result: 0.62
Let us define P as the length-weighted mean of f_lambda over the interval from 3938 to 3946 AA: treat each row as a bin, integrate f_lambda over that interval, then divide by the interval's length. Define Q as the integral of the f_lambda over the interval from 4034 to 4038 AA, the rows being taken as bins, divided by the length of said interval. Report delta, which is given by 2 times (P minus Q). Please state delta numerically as -31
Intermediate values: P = 13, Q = 28.67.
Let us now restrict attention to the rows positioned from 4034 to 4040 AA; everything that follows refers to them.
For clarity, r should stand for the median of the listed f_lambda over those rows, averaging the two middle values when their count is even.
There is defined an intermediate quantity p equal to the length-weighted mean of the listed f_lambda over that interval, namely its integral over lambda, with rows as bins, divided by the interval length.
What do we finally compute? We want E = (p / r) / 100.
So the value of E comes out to 0.0102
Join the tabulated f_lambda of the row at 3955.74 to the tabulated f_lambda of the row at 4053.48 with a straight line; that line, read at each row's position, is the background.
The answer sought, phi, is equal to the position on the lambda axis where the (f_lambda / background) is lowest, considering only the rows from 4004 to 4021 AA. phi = 4005.23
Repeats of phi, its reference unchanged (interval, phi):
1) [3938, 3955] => 3939.38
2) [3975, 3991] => 3975.83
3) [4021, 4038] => 4034.85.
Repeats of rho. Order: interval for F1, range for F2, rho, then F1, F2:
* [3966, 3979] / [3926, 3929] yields 3.67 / 3.5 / 3.85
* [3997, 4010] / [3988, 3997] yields 3.89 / 5.3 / 5.42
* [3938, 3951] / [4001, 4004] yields 2.98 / 4.0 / 5.41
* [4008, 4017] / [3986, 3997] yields 4.13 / 5.6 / 5.41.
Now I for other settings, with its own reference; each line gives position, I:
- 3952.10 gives 1.15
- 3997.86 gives 0.98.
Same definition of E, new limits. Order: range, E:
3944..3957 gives 0.0094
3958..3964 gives 0.0104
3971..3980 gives 0.0095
